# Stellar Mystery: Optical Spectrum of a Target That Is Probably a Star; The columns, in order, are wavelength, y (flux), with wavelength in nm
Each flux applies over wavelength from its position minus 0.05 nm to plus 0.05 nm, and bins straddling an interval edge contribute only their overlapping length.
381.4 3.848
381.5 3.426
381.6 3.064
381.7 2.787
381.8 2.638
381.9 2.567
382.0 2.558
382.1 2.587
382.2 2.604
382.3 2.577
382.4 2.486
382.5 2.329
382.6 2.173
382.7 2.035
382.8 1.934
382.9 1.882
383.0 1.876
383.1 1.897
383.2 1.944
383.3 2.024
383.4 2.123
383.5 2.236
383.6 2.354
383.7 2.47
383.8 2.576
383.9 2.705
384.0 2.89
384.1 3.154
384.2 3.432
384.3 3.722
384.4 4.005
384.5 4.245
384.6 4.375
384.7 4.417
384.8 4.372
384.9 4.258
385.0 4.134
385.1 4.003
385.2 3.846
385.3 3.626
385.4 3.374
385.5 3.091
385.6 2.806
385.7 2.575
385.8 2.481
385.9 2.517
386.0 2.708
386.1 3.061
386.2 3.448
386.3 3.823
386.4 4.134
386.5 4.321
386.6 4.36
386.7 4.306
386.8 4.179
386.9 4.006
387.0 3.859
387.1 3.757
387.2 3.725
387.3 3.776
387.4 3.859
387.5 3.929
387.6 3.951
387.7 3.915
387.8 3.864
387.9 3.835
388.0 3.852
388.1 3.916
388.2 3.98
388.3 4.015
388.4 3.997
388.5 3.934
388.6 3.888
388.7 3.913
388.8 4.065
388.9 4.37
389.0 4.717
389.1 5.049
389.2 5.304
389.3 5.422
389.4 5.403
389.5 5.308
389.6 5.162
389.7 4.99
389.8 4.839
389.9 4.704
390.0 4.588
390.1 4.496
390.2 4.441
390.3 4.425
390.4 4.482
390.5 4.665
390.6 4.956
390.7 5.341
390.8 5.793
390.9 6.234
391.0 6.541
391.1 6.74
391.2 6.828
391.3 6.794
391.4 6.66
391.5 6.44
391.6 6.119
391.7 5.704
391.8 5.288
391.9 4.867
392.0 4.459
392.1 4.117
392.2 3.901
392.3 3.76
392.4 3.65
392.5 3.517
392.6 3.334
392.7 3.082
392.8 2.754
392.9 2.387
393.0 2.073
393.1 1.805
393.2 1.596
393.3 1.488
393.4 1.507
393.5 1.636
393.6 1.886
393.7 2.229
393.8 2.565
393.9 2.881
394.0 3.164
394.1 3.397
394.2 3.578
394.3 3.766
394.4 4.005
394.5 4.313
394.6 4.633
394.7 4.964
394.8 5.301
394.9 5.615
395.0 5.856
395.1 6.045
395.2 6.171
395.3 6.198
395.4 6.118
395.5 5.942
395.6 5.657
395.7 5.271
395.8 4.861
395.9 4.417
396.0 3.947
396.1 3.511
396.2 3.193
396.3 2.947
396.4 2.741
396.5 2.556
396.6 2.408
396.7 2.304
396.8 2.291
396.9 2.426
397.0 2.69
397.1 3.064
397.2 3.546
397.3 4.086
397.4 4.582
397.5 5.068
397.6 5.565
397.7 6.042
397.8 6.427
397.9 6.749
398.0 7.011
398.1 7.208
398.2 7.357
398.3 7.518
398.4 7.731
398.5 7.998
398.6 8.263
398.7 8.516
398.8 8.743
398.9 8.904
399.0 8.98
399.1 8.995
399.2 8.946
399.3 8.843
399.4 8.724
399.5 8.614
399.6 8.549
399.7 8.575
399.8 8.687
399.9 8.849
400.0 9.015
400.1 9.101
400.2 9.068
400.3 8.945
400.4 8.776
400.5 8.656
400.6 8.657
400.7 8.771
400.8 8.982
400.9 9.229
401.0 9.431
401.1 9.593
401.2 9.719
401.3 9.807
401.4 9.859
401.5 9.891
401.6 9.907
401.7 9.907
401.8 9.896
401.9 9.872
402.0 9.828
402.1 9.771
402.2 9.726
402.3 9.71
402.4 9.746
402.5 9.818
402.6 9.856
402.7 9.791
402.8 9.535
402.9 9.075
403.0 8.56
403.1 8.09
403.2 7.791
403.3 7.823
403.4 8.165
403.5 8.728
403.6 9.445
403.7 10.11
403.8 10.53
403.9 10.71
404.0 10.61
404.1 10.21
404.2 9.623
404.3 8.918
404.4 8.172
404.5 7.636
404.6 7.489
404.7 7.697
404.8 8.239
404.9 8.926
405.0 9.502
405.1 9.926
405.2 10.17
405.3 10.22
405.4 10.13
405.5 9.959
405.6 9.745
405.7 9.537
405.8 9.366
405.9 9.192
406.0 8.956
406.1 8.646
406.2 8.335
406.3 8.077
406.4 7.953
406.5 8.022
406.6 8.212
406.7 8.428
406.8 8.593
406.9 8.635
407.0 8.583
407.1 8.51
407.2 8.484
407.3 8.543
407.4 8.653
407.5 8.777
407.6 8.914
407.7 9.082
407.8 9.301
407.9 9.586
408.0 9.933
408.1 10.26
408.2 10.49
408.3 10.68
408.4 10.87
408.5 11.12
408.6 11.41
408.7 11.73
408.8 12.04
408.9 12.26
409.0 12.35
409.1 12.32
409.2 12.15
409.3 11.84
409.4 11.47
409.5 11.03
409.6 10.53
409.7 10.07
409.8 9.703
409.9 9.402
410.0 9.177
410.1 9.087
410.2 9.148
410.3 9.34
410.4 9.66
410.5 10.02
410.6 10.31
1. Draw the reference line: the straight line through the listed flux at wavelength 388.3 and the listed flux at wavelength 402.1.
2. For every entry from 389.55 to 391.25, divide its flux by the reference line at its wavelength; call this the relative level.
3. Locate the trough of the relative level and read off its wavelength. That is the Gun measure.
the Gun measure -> 390.3 nm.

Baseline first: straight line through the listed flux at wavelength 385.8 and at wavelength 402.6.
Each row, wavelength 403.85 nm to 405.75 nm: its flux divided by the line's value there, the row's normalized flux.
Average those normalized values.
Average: 0.86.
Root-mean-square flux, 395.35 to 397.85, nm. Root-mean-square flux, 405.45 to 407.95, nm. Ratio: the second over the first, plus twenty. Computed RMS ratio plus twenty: 22.1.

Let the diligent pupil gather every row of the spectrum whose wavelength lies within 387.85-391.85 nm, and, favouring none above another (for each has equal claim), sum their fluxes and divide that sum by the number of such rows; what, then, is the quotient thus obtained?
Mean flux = 5.0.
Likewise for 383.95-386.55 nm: 3.6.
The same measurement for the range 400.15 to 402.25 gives 9.4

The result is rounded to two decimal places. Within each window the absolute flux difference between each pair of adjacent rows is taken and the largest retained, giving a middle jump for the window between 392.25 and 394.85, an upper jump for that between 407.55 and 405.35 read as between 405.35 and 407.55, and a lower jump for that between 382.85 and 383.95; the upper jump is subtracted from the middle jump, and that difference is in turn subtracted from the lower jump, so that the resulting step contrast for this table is 0.07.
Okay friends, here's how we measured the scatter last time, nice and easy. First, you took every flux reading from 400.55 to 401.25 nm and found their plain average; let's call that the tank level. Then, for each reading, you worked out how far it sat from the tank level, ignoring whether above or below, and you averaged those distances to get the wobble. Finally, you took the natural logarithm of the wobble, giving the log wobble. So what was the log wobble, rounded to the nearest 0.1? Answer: -1.1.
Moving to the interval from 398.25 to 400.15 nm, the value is -1.1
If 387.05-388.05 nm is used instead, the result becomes -2.8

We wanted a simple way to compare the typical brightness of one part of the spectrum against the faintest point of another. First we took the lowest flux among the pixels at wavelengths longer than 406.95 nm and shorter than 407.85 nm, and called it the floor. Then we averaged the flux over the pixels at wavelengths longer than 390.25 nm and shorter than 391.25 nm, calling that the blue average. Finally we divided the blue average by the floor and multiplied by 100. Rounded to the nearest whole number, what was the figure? 66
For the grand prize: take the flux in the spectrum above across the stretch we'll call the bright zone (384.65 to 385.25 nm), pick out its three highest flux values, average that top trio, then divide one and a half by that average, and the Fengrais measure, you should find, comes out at 0.34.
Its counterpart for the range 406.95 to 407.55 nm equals 0.17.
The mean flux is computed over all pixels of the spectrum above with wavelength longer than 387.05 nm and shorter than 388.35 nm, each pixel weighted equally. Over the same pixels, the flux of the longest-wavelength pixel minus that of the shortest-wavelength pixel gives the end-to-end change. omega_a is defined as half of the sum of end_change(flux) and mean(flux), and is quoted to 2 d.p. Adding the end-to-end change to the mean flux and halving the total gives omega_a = 2.07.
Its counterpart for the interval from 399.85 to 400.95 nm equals 4.65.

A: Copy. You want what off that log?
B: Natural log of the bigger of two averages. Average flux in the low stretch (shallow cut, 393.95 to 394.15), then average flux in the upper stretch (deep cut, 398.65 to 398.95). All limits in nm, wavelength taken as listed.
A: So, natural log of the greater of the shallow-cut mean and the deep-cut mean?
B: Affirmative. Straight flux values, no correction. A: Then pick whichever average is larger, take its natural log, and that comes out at 2.2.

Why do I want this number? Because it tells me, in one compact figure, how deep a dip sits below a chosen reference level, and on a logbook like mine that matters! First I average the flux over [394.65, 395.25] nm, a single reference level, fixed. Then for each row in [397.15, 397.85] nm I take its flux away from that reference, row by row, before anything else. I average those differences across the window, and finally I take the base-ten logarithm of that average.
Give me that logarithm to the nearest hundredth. -0.21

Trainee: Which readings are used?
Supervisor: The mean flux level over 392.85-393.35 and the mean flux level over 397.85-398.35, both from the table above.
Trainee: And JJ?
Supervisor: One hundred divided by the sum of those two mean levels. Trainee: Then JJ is 11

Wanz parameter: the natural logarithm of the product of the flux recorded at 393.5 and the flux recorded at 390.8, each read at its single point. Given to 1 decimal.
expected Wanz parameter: 2.2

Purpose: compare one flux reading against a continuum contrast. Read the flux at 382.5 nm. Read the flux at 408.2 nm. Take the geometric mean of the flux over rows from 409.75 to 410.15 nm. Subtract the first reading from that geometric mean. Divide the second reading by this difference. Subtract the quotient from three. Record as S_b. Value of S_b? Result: 1.5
